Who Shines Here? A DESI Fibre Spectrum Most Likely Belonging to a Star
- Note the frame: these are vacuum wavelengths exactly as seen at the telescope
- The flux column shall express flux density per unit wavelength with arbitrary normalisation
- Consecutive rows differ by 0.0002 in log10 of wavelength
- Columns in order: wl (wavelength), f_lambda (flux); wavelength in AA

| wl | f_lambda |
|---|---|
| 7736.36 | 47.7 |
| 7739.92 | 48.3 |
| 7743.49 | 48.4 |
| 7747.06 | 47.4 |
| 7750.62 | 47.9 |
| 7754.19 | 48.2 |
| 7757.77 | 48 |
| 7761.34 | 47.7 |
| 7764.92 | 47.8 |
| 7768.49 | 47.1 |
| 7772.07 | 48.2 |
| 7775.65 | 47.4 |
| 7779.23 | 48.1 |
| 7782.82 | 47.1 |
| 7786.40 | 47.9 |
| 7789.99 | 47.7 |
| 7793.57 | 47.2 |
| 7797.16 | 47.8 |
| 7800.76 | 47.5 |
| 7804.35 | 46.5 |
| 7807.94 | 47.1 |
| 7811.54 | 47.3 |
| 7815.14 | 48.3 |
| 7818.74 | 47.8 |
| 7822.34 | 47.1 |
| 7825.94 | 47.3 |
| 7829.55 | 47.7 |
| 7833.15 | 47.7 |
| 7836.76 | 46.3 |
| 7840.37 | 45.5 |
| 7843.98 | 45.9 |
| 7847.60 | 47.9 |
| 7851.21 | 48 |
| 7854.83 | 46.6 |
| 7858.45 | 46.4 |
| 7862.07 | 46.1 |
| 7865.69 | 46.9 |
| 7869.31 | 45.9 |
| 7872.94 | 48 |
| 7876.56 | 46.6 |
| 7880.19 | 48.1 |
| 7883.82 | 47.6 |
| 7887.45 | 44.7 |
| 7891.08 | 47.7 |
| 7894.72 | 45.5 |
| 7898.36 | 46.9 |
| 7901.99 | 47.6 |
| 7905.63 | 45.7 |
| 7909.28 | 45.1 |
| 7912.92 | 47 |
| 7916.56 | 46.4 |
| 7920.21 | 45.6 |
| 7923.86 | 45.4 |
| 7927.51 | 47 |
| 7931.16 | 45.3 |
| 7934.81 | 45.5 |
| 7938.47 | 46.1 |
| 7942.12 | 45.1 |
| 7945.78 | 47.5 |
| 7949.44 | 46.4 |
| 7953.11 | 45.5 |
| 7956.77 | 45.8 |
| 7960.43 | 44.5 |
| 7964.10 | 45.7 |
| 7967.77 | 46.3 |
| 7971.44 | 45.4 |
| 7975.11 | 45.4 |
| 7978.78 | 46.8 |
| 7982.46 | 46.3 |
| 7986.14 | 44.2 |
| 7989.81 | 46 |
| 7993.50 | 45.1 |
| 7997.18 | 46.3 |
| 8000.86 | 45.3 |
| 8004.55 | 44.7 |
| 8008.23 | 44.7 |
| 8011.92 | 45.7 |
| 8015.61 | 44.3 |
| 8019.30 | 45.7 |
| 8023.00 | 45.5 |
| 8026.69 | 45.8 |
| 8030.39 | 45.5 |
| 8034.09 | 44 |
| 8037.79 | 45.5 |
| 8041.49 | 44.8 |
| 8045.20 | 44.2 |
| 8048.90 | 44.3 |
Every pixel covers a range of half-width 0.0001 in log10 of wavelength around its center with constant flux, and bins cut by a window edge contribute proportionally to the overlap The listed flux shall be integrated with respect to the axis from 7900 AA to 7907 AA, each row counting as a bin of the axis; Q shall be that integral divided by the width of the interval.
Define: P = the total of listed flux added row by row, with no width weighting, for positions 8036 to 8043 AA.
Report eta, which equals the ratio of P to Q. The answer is 1.931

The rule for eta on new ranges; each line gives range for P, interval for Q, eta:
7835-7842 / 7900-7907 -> 1.963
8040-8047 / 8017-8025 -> 1.954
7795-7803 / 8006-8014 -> 2.109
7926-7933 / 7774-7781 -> 1.932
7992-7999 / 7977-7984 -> 1.964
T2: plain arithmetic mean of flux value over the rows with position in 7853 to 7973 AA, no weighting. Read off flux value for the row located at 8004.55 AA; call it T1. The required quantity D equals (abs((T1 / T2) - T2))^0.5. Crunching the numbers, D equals 6.73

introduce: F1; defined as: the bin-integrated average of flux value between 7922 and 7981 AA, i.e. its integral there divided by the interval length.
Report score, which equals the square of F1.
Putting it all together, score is 2103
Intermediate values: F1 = 45.9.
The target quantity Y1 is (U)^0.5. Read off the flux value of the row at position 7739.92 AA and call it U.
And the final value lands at 6.95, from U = 48.3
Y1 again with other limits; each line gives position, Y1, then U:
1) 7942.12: 6.72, 45.1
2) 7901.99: 6.90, 47.6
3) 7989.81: 6.78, 46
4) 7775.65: 6.88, 47.4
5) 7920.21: 6.75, 45.6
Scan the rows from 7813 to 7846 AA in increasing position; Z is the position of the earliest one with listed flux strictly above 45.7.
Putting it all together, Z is 7815.14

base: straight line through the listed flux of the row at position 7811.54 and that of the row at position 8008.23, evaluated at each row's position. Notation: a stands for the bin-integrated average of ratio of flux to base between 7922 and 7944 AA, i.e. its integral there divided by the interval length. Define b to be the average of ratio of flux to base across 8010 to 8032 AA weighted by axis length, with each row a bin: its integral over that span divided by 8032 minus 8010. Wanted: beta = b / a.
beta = 1.019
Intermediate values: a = 1.00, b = 1.02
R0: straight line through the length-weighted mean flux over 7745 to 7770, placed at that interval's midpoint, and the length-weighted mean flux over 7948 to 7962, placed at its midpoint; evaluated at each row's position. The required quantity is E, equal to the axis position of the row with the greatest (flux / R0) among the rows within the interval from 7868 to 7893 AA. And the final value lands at 7880.19 AA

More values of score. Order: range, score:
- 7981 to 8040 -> 2050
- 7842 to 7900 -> 2189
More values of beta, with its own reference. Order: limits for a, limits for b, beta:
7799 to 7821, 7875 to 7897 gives 1.006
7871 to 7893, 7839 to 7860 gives 0.983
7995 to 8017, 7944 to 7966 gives 1.000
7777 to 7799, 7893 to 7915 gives 1.005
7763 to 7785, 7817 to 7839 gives 1.008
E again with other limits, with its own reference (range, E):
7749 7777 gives 7772.07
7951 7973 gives 7967.77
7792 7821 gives 7815.14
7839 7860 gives 7851.21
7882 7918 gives 7901.99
